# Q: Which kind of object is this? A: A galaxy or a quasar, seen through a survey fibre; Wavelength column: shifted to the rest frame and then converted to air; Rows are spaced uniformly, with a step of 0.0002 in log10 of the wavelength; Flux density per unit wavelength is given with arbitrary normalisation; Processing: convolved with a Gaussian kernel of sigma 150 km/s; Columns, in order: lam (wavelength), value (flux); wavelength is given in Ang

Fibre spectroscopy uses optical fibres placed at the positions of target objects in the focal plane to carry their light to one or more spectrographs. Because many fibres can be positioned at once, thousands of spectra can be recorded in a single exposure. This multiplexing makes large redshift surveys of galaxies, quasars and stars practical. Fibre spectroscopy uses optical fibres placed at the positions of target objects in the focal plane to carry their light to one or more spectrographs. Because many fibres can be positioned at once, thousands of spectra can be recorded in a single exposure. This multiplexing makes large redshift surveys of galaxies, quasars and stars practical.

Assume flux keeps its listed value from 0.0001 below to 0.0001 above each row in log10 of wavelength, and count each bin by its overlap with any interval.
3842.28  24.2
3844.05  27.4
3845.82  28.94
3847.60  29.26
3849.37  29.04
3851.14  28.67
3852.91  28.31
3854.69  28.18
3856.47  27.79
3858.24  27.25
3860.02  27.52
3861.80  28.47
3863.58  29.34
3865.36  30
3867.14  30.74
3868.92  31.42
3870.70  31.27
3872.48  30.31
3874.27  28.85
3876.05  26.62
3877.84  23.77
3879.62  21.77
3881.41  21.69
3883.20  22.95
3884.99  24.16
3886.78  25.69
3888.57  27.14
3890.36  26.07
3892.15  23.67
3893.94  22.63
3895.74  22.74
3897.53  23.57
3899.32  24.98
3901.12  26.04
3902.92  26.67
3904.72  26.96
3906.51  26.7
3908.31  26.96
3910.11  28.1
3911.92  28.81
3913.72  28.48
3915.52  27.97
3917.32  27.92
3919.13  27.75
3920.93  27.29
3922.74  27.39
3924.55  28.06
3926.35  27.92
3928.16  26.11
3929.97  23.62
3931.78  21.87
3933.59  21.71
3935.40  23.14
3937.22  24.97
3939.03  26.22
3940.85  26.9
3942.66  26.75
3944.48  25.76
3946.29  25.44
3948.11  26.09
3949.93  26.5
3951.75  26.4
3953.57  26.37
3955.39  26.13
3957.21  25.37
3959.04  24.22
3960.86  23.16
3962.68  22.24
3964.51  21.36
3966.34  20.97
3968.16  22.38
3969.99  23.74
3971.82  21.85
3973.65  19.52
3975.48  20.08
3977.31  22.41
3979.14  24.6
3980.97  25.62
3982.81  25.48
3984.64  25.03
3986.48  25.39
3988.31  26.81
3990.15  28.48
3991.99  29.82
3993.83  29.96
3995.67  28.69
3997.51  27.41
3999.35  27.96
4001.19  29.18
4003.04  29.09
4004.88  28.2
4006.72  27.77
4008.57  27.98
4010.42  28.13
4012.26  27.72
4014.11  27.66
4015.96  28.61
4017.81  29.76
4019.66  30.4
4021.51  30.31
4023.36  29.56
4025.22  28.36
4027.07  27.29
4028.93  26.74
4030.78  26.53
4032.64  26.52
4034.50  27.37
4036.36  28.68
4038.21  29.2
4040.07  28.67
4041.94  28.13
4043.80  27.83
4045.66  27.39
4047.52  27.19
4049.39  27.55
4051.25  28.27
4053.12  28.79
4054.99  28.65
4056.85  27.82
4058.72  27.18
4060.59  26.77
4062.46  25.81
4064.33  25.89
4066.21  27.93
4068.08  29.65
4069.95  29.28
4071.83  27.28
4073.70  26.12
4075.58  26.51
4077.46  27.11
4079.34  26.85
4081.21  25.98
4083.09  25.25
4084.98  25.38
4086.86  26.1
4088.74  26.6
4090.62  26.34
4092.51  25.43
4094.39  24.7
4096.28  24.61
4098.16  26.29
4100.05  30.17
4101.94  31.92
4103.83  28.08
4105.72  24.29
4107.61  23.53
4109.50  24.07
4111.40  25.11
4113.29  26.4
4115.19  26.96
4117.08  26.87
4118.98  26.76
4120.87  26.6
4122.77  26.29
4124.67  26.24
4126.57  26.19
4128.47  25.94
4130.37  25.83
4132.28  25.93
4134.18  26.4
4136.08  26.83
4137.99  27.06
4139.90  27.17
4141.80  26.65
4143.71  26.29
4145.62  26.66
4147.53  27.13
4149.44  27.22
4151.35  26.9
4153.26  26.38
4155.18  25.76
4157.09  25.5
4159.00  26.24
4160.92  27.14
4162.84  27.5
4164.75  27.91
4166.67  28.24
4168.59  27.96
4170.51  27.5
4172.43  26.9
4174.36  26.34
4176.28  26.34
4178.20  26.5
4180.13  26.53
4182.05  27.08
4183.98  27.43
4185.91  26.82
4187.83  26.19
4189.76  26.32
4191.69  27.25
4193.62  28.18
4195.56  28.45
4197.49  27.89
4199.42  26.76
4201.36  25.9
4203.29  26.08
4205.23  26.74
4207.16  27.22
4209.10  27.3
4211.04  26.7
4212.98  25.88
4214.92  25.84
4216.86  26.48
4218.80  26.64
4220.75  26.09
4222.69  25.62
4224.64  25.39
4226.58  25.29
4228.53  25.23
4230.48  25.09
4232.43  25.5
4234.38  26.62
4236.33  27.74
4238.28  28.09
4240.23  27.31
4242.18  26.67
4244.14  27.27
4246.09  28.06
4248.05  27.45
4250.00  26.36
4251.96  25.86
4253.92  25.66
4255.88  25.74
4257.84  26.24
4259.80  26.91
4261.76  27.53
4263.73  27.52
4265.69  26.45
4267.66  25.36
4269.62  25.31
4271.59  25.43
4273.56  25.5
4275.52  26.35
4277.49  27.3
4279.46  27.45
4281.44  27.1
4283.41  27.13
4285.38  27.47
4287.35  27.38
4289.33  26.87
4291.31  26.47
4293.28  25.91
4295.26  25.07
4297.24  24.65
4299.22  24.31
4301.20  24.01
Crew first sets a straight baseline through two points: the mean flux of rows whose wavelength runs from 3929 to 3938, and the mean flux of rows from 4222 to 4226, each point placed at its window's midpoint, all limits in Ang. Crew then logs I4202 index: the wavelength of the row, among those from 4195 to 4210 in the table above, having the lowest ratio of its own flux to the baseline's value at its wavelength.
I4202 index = 4201.36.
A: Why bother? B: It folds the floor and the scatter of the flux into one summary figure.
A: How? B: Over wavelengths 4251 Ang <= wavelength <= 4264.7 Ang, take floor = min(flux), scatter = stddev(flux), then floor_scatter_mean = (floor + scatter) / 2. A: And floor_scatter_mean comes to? 13.2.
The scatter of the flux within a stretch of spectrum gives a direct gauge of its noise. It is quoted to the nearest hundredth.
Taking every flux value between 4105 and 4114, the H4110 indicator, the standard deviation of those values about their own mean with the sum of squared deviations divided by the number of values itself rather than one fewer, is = 1.00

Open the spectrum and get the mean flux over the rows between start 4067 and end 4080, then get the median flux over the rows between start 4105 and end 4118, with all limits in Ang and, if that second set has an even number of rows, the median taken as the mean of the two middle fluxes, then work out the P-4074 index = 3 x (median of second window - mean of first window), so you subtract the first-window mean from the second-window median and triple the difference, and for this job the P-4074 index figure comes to -7.3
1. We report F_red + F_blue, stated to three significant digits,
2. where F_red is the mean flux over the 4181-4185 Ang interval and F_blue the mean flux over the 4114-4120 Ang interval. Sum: 54.1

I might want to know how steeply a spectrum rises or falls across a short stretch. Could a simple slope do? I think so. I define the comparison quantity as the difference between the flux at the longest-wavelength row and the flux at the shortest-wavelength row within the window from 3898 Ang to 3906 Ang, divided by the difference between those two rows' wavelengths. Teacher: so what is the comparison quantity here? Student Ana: 0.37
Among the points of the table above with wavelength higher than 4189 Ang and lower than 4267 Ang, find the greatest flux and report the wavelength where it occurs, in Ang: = 4195.56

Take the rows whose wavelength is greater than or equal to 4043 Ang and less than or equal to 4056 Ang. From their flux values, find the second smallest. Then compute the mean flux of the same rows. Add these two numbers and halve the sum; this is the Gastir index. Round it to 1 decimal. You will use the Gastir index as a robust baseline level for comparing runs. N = 27.7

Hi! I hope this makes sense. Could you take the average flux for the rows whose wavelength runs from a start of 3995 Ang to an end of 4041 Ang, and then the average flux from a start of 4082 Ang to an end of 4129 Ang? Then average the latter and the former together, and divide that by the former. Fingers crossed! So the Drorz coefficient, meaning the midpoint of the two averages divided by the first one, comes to 0.96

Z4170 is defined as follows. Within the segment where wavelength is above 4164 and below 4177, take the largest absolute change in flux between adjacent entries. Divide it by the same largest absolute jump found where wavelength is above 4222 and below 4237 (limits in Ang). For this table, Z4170 0.54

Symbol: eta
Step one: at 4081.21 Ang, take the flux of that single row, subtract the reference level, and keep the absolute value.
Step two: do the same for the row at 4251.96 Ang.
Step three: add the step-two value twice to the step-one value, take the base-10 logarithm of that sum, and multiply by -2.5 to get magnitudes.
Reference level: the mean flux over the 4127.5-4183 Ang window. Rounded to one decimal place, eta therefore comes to -1.0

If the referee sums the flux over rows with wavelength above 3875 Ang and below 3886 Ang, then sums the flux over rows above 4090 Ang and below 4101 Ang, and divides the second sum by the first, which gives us 1.12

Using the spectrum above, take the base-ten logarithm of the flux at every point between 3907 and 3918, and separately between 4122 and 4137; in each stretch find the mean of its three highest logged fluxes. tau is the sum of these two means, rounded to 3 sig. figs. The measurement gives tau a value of 2.88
